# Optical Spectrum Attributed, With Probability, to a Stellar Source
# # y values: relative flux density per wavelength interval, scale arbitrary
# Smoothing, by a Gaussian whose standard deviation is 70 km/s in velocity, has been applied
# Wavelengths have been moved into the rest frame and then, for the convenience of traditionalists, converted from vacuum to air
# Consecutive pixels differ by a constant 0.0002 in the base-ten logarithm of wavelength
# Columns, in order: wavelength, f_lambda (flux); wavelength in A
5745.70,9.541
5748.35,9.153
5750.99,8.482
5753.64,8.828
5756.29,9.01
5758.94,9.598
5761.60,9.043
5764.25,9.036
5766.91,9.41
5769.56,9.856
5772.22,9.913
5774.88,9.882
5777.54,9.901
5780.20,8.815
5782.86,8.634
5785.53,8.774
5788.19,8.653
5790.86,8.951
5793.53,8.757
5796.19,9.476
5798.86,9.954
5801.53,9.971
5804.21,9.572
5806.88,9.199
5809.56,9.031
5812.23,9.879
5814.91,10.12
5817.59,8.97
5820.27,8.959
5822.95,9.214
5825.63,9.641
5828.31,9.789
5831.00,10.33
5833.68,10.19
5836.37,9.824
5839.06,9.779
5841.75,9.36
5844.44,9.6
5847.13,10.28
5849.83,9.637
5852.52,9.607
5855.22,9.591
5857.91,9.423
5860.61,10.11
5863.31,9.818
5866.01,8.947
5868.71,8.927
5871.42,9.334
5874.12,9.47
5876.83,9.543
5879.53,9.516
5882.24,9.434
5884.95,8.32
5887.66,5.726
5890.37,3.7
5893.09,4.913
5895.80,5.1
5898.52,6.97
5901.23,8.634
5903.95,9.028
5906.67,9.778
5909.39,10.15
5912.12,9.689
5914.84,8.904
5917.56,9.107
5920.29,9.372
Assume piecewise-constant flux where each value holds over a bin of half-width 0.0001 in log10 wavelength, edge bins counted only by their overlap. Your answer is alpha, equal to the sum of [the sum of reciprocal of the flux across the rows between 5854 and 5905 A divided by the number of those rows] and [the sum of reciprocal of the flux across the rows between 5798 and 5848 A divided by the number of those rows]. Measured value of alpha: 0.235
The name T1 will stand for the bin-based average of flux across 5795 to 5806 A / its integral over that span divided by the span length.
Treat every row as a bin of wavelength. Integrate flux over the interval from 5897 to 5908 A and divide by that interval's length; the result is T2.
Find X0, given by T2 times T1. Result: 83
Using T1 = 9.72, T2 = 8.5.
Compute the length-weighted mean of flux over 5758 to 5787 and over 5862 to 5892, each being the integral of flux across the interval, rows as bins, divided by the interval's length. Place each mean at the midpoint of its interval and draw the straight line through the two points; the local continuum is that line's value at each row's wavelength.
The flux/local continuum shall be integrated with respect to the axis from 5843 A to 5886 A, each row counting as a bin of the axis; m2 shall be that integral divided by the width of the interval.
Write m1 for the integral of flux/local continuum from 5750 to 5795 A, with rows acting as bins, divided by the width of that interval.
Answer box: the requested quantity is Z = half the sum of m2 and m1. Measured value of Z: 1.05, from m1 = 0.98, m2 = 1.11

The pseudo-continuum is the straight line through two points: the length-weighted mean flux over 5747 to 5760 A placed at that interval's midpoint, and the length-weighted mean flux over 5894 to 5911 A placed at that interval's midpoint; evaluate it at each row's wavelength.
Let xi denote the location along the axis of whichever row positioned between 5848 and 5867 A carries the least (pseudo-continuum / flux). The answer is 5860.61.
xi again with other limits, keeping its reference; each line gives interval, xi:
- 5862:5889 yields 5863.31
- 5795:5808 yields 5801.53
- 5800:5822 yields 5814.91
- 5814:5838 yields 5831.00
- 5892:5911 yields 5909.39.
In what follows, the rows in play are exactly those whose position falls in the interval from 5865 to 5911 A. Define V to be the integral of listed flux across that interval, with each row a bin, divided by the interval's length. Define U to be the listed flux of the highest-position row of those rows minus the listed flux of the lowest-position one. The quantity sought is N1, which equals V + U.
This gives 9.3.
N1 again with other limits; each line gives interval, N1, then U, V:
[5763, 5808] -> 9.5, 0.2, 9.34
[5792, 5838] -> 10.6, 1.1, 9.58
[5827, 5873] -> 9.2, -0.5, 9.68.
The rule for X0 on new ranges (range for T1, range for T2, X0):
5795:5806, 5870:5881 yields 92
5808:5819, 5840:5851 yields 92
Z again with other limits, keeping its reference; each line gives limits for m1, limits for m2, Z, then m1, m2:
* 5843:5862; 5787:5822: 1.08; 1.13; 1.03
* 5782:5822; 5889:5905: 0.90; 1.02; 0.77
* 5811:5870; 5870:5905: 1.01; 1.10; 0.92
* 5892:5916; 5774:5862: 1.03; 1.00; 1.07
